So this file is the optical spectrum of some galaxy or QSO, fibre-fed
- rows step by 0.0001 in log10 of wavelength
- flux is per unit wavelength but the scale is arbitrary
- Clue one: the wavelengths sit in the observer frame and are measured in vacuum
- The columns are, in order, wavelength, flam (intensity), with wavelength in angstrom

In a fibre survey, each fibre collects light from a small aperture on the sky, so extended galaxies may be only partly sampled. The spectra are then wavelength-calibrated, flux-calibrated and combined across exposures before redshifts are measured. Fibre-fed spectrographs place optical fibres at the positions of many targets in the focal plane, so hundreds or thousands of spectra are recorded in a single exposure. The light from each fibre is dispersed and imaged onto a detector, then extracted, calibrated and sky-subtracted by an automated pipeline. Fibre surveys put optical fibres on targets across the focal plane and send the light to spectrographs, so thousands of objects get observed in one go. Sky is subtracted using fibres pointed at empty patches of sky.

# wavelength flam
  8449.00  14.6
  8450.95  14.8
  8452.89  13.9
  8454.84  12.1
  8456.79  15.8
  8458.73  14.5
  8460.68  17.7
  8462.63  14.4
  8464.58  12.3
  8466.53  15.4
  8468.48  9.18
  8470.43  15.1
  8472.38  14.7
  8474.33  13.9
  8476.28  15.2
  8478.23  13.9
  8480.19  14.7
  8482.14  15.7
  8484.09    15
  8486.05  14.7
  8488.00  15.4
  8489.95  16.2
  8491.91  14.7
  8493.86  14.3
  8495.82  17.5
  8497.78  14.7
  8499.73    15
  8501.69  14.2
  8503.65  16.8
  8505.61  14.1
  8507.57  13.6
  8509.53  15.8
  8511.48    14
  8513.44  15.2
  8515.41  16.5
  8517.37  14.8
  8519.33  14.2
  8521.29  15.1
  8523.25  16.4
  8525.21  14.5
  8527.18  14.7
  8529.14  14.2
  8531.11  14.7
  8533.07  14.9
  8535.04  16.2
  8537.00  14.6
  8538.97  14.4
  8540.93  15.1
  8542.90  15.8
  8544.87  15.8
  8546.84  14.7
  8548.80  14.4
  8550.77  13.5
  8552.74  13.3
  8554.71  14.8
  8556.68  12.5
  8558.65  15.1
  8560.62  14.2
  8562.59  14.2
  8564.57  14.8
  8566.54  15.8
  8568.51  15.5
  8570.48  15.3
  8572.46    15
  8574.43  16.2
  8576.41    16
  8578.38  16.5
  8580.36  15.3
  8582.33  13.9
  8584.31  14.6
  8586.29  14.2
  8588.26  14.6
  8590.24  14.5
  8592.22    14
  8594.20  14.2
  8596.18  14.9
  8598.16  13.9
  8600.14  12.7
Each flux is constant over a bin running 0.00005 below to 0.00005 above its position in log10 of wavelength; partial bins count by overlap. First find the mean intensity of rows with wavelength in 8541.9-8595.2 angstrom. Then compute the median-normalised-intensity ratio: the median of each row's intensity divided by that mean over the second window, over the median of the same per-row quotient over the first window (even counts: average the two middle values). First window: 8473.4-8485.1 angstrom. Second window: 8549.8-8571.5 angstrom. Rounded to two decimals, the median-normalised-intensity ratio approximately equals 1.00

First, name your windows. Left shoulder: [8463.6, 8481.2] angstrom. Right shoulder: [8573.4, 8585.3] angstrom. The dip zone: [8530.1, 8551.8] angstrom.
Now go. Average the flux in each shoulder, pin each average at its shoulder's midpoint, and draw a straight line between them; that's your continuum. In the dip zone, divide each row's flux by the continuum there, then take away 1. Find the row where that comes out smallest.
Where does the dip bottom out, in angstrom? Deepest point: 8550.77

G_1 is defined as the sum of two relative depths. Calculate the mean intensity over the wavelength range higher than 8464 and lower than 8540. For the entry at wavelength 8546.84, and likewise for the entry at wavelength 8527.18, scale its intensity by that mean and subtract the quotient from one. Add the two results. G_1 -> 0.01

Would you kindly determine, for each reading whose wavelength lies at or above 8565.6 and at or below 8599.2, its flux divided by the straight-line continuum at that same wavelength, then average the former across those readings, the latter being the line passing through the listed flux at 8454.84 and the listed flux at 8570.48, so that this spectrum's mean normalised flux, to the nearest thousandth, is 0.958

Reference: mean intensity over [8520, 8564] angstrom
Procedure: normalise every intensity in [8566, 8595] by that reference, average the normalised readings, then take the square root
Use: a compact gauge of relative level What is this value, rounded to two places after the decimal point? 1.01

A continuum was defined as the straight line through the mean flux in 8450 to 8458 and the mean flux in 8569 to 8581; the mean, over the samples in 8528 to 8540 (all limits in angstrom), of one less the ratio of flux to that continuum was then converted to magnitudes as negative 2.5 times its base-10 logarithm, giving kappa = 4.1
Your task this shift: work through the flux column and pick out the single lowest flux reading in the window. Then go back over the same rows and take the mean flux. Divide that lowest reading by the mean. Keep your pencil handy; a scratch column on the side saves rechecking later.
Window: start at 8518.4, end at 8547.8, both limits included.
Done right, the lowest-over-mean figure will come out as 0.945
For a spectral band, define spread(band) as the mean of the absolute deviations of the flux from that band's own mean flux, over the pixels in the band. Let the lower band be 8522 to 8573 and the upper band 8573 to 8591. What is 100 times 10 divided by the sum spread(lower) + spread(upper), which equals 690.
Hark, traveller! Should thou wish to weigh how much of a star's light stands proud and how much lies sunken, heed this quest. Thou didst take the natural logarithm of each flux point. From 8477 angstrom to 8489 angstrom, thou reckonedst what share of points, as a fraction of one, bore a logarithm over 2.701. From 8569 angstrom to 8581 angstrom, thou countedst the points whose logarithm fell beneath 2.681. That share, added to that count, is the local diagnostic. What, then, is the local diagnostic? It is 0.5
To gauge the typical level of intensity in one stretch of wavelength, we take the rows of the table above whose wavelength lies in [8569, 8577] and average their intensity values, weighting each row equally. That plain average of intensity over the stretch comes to 15.6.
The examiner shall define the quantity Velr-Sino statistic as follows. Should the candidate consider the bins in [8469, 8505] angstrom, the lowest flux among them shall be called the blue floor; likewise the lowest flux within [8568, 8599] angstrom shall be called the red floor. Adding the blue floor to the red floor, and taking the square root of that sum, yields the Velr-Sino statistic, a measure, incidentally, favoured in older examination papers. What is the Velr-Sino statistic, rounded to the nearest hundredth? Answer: 5.27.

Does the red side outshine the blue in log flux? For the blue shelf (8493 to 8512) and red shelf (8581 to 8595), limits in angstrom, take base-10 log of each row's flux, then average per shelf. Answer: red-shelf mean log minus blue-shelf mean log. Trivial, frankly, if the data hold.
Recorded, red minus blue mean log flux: -0.020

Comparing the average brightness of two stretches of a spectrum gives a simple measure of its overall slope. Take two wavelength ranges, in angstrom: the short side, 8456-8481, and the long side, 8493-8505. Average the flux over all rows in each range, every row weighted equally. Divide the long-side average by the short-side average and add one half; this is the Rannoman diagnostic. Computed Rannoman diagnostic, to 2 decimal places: 1.57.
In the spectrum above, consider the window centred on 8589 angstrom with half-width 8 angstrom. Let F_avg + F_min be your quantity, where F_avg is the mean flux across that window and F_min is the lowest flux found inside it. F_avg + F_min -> 28.3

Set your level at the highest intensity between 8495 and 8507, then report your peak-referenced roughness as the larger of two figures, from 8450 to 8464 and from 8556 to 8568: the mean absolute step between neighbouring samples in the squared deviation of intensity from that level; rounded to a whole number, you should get 12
